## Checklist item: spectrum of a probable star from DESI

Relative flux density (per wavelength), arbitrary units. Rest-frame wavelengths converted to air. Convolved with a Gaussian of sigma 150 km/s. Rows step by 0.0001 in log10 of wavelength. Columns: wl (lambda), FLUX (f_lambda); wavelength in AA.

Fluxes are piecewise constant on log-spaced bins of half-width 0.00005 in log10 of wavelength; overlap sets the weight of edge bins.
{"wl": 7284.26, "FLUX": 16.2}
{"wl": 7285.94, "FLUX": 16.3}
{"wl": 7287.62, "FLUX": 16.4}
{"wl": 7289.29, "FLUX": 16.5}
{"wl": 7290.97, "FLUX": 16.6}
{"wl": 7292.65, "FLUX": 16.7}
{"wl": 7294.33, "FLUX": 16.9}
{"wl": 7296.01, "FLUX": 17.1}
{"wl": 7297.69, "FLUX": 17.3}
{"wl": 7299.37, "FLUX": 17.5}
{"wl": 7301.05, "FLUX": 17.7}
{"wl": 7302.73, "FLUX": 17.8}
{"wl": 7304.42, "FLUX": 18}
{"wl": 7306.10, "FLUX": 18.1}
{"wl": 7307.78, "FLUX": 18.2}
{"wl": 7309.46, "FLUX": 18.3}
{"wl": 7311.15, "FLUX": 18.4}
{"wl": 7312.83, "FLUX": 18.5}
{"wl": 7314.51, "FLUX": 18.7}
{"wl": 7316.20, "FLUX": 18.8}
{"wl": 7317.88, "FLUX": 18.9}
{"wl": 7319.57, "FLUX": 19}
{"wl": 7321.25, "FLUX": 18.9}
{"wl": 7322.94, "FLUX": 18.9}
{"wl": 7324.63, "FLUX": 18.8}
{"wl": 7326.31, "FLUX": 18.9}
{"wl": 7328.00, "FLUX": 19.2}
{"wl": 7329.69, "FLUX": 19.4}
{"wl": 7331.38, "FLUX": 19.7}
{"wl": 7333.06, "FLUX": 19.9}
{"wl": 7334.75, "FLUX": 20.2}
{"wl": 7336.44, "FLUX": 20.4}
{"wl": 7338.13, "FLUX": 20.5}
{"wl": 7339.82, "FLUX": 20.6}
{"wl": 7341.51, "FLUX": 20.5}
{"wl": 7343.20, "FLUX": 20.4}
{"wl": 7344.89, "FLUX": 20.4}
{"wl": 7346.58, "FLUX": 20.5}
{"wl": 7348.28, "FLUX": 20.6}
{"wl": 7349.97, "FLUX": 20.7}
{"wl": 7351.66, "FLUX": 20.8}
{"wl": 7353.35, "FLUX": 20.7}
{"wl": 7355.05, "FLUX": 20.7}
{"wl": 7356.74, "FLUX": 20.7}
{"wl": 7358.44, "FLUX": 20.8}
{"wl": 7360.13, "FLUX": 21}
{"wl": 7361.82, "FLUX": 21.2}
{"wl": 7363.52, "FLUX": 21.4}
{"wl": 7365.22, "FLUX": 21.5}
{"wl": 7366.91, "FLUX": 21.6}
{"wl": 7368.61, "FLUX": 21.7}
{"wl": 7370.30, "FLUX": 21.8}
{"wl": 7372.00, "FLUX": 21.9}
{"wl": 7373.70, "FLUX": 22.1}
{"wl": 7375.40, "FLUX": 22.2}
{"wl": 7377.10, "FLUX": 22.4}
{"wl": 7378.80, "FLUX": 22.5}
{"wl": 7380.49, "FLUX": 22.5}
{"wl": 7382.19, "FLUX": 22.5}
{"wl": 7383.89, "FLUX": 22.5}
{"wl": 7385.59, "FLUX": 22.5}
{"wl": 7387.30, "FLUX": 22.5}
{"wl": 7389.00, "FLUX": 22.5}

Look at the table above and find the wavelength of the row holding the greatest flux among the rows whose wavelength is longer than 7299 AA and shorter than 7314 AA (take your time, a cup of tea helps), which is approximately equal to 7312.83 AA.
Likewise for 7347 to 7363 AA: 7361.82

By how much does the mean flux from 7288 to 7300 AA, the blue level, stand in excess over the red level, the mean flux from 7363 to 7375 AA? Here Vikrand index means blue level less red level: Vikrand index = -4.8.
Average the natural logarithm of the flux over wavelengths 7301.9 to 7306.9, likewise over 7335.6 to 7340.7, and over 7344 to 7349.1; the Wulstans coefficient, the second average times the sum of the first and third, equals 17.8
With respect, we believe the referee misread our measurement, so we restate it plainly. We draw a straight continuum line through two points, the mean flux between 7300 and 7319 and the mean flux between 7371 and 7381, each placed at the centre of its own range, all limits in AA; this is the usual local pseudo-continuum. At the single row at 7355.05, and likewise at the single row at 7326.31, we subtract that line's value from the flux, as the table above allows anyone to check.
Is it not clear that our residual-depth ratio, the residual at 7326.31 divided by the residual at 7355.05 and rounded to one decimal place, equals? 1.3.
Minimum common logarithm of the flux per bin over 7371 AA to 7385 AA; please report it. 1.34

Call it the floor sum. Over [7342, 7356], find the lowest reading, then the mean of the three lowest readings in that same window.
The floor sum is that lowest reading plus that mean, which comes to 40.8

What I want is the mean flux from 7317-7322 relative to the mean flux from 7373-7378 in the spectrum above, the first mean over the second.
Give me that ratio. 0.85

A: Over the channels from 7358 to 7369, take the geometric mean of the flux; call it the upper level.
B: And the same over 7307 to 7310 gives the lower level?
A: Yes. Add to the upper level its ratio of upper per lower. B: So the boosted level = 22.5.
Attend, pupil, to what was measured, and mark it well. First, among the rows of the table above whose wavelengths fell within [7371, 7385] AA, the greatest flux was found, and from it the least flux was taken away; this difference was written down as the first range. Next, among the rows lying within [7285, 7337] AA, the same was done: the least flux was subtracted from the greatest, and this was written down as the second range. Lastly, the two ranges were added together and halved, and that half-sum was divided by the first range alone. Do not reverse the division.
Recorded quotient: 4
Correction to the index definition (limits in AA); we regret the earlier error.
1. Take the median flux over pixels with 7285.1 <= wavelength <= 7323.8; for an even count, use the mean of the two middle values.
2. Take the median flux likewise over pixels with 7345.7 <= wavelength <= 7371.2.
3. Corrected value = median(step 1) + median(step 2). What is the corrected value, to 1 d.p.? 38.8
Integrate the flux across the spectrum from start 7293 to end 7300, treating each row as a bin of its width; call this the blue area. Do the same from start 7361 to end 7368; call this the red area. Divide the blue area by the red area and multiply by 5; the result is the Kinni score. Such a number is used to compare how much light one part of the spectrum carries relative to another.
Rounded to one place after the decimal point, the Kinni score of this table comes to 4.0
